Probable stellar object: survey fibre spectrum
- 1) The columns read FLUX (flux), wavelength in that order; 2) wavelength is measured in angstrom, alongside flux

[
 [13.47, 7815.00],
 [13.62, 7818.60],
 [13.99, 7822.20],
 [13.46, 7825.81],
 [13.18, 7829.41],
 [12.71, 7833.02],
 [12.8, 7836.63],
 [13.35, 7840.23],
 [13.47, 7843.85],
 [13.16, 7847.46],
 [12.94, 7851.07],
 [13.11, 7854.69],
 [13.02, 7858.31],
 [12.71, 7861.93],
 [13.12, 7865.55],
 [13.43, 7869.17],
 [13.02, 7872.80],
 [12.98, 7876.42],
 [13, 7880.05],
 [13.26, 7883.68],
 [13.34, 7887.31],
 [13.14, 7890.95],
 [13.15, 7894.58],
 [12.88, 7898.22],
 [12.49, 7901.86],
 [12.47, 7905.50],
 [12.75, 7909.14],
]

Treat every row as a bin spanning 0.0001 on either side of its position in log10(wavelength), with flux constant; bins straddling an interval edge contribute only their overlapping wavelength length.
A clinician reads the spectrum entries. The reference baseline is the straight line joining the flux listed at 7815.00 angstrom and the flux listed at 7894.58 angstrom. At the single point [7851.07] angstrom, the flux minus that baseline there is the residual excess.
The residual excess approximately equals -0.4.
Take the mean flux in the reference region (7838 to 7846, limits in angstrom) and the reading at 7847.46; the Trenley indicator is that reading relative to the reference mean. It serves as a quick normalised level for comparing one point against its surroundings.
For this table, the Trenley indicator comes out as 0.98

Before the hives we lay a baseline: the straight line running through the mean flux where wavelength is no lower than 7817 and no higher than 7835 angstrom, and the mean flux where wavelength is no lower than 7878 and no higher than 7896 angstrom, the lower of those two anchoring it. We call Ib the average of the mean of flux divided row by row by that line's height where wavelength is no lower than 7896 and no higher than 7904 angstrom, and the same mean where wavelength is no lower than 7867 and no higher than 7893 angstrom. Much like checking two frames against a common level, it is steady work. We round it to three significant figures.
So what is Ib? 0.982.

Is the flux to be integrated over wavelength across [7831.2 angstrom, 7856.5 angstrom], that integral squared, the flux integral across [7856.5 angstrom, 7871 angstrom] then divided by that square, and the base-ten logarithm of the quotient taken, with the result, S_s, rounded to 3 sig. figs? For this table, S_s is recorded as -2.76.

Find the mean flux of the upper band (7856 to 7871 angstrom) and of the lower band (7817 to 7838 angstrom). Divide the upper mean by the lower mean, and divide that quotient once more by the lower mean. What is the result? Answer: 0.074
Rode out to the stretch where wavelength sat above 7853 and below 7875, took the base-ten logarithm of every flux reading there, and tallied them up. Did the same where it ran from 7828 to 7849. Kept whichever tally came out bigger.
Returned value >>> 6.71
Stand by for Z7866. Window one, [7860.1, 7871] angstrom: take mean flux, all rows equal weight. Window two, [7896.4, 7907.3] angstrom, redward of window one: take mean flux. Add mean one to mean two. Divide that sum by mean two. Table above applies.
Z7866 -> 2.04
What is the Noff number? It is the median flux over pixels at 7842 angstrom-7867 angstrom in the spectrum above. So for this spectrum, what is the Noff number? 13.1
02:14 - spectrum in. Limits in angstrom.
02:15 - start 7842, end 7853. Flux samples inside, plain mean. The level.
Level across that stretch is 13.2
